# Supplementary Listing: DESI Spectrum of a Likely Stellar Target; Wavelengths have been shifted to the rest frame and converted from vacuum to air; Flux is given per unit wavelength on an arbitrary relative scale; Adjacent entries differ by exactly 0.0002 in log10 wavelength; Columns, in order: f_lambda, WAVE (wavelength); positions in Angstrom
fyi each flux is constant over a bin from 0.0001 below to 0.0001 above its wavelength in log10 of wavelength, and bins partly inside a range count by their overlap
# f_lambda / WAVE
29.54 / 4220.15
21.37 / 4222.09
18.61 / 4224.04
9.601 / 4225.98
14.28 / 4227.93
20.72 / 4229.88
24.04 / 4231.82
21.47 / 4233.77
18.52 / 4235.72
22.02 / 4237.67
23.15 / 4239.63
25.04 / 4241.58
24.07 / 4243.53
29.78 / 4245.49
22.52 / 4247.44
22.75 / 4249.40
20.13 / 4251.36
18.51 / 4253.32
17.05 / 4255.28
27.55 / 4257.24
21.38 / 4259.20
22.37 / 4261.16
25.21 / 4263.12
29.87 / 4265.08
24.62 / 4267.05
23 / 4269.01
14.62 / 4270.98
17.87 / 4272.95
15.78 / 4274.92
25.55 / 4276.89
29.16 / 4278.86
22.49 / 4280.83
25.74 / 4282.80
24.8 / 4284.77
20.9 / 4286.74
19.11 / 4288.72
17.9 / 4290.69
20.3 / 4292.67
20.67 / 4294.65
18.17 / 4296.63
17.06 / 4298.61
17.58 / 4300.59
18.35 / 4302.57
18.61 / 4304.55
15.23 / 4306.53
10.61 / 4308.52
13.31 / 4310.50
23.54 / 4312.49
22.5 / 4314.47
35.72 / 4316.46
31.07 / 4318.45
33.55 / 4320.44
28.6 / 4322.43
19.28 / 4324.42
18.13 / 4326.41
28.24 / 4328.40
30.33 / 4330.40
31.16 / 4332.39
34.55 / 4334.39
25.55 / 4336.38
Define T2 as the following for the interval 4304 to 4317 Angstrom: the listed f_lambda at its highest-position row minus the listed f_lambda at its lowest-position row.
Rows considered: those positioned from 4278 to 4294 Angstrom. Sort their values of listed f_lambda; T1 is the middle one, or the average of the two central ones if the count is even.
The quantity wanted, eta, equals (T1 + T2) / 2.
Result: 19.4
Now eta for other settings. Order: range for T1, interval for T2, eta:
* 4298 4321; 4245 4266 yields 9.3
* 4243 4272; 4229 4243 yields 13.5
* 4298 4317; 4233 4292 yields 7.2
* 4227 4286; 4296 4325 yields 11.9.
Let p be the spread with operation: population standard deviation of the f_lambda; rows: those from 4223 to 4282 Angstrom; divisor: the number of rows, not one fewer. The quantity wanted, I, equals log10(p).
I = 0.67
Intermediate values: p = 4.6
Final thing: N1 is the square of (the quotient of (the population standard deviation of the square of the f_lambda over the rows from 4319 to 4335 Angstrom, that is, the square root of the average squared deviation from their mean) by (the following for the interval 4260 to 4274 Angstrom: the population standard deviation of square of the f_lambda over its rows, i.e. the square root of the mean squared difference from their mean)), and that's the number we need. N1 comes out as 2.1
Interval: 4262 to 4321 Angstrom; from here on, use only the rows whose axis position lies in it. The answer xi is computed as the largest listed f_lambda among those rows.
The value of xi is 35.72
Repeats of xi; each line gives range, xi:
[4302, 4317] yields 35.72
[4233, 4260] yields 29.78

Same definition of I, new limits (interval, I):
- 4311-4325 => 0.75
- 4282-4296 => 0.43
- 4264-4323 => 0.78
